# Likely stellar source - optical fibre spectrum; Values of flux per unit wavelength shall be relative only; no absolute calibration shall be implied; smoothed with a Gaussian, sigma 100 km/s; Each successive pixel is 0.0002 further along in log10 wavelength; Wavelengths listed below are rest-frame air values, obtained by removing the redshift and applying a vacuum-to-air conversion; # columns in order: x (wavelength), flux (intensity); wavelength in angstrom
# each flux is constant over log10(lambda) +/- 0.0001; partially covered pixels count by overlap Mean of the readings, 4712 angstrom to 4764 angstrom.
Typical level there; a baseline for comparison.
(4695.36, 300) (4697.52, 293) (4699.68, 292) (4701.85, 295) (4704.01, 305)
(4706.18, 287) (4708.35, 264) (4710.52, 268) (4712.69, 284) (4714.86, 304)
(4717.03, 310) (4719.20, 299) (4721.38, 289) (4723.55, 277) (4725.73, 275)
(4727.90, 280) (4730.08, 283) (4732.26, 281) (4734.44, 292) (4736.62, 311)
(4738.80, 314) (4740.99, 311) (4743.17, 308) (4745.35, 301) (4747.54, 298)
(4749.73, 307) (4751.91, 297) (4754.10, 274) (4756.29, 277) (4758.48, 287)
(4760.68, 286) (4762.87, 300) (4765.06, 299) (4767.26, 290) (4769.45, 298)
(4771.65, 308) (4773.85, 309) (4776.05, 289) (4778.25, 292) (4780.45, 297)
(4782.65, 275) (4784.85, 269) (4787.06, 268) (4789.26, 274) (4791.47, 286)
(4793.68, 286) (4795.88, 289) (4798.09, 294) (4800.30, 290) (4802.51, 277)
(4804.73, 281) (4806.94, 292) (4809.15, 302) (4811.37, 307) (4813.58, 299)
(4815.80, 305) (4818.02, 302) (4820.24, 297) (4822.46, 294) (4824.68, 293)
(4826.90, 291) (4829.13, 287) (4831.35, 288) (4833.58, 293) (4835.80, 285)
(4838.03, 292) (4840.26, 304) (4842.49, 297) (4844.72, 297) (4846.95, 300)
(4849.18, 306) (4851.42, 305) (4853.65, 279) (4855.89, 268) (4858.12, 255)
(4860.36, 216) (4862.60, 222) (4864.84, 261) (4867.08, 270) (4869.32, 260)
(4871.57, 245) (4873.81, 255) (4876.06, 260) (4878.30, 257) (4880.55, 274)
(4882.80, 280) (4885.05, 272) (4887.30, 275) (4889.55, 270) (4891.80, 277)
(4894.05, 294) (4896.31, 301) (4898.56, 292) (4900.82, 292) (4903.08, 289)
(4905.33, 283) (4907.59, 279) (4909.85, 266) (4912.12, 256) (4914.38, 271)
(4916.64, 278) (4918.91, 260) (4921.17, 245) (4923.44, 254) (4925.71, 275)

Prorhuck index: 294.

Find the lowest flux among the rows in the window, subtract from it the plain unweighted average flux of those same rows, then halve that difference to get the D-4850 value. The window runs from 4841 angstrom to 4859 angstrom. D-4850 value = -17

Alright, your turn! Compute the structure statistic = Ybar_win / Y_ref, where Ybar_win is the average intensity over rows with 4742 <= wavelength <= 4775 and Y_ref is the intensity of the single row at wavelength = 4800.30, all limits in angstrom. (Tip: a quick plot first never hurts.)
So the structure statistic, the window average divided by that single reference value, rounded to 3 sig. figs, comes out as 1.02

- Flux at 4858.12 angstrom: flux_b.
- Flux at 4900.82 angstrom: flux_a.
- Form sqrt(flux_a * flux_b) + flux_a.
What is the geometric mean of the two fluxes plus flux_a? 565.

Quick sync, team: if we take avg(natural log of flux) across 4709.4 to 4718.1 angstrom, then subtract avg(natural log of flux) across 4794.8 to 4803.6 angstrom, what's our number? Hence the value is 0.01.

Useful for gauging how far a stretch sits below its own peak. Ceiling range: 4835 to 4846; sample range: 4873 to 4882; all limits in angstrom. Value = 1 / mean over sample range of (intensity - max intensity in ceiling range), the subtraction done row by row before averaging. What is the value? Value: -0.02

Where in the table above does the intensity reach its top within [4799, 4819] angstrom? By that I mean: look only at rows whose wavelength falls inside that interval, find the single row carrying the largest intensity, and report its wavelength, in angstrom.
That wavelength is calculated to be 4811.37 angstrom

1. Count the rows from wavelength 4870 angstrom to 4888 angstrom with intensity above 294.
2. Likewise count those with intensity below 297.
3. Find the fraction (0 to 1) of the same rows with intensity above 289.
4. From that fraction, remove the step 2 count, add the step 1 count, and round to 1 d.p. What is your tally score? -8.0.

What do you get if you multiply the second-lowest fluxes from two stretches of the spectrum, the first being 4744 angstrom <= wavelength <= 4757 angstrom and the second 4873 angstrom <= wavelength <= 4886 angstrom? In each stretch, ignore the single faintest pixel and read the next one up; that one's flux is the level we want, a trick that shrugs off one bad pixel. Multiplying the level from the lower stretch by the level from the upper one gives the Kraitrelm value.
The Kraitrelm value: 71189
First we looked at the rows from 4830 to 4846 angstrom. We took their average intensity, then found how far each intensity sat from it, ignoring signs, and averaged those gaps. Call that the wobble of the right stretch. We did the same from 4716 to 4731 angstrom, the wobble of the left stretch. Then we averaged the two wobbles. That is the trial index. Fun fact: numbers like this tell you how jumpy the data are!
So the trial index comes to 7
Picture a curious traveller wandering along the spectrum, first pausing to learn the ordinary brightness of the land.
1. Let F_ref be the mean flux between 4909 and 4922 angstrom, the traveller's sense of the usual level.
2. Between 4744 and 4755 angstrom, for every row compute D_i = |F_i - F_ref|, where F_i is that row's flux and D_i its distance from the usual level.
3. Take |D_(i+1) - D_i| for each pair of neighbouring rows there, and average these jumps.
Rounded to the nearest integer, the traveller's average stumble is 11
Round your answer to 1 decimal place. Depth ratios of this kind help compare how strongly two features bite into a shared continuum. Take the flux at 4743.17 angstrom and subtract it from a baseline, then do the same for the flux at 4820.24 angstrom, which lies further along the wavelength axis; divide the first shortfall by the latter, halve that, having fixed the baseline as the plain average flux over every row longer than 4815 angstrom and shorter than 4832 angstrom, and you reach 2.8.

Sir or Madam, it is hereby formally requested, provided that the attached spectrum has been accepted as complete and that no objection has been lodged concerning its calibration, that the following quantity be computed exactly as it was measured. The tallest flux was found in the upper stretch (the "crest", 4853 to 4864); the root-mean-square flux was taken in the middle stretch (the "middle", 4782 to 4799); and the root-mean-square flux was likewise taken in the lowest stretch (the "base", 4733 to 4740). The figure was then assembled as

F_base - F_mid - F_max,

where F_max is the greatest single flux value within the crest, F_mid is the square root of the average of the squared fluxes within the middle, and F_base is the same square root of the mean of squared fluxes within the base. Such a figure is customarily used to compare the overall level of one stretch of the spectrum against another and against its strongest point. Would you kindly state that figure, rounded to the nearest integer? -253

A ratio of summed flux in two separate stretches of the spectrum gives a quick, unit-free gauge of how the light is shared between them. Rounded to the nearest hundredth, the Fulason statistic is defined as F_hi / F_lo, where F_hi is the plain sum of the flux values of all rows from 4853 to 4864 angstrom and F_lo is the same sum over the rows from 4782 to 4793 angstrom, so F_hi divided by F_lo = 0.90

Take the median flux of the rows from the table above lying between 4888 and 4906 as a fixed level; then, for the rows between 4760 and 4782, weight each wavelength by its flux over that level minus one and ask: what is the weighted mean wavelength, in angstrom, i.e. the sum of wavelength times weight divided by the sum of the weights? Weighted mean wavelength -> 4771.6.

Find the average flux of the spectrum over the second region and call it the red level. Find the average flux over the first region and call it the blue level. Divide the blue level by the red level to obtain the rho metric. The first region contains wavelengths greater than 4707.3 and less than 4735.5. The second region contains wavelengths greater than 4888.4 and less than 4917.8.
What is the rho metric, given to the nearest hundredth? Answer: 1.02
